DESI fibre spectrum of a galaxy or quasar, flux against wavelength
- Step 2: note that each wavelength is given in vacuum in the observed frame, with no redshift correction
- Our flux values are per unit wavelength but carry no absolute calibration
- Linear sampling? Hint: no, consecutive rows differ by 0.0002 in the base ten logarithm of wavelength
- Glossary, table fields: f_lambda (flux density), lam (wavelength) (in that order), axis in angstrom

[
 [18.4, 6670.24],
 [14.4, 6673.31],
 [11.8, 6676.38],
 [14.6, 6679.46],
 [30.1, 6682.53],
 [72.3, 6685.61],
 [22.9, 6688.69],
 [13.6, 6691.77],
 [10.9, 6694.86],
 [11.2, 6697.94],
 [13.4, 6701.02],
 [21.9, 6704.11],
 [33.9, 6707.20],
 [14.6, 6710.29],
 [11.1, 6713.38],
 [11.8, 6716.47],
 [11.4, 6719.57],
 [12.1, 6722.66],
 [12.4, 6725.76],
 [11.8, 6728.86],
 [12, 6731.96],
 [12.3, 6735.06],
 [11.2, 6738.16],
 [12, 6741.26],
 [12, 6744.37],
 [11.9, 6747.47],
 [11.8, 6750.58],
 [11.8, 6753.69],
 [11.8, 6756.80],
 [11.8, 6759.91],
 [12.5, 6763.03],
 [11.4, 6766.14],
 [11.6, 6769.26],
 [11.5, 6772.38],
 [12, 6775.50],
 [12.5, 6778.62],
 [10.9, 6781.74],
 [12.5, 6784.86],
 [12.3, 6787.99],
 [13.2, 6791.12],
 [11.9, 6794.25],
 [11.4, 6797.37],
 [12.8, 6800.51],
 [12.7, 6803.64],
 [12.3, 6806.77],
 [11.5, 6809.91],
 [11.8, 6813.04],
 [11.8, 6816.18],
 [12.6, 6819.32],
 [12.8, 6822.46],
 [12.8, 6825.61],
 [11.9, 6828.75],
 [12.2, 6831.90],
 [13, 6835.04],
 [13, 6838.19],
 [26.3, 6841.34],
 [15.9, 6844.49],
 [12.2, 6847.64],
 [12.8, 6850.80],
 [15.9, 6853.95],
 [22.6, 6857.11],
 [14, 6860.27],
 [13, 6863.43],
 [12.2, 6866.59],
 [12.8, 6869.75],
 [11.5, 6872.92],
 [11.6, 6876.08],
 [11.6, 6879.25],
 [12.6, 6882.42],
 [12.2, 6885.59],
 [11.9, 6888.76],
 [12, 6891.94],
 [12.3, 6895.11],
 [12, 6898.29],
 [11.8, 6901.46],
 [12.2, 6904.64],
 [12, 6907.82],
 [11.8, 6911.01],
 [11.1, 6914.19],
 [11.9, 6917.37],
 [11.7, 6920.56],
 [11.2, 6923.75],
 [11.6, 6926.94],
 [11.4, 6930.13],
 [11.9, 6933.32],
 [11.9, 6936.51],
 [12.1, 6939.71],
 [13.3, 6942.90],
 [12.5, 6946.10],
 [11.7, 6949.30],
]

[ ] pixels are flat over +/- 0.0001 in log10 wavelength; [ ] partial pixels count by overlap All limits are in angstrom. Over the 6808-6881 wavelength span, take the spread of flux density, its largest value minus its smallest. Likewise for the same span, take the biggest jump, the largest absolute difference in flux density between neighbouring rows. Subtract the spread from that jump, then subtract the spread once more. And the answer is -16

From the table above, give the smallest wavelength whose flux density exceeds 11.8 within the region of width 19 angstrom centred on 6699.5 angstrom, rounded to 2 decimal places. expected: 6691.77 angstrom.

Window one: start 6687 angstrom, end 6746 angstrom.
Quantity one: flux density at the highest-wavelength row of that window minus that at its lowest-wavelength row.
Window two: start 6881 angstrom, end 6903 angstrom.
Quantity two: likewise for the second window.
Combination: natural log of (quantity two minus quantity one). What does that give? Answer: 2.3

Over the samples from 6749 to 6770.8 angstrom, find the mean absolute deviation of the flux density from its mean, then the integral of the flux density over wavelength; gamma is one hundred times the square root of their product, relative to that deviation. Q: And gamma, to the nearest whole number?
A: 3625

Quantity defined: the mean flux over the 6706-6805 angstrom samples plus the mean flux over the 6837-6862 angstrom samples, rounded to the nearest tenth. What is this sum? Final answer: 29.3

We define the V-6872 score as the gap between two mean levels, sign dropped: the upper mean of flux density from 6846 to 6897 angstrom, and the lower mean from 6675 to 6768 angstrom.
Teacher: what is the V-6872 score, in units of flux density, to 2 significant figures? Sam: 2.9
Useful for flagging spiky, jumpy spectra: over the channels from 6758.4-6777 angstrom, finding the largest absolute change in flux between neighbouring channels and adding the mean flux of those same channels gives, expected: 13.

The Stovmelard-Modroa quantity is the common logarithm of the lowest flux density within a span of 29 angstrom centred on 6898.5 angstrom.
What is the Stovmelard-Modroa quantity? 1.07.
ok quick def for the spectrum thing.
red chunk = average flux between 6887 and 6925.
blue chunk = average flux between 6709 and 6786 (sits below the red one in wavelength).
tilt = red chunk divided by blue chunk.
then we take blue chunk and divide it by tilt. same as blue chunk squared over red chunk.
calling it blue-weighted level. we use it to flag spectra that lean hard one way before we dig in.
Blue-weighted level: 12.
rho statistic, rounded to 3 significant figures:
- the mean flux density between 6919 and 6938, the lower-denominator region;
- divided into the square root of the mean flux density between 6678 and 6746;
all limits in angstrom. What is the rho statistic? 0.362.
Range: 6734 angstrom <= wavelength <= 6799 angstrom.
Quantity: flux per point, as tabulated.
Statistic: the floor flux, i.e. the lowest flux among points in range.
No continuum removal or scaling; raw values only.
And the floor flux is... 10.9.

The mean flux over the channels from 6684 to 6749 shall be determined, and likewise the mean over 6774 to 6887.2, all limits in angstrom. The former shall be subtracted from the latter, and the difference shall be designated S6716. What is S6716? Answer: -3.8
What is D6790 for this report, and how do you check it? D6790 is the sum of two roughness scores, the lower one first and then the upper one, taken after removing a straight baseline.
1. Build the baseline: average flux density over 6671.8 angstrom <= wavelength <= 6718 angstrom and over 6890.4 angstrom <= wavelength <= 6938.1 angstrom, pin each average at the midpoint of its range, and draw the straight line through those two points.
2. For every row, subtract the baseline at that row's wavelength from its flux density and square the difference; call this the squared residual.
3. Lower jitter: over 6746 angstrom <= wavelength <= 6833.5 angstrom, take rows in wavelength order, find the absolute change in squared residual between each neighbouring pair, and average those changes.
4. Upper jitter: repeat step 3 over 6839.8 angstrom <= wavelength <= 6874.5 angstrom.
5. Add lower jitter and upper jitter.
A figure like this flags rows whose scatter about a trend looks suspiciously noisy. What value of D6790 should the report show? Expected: 34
